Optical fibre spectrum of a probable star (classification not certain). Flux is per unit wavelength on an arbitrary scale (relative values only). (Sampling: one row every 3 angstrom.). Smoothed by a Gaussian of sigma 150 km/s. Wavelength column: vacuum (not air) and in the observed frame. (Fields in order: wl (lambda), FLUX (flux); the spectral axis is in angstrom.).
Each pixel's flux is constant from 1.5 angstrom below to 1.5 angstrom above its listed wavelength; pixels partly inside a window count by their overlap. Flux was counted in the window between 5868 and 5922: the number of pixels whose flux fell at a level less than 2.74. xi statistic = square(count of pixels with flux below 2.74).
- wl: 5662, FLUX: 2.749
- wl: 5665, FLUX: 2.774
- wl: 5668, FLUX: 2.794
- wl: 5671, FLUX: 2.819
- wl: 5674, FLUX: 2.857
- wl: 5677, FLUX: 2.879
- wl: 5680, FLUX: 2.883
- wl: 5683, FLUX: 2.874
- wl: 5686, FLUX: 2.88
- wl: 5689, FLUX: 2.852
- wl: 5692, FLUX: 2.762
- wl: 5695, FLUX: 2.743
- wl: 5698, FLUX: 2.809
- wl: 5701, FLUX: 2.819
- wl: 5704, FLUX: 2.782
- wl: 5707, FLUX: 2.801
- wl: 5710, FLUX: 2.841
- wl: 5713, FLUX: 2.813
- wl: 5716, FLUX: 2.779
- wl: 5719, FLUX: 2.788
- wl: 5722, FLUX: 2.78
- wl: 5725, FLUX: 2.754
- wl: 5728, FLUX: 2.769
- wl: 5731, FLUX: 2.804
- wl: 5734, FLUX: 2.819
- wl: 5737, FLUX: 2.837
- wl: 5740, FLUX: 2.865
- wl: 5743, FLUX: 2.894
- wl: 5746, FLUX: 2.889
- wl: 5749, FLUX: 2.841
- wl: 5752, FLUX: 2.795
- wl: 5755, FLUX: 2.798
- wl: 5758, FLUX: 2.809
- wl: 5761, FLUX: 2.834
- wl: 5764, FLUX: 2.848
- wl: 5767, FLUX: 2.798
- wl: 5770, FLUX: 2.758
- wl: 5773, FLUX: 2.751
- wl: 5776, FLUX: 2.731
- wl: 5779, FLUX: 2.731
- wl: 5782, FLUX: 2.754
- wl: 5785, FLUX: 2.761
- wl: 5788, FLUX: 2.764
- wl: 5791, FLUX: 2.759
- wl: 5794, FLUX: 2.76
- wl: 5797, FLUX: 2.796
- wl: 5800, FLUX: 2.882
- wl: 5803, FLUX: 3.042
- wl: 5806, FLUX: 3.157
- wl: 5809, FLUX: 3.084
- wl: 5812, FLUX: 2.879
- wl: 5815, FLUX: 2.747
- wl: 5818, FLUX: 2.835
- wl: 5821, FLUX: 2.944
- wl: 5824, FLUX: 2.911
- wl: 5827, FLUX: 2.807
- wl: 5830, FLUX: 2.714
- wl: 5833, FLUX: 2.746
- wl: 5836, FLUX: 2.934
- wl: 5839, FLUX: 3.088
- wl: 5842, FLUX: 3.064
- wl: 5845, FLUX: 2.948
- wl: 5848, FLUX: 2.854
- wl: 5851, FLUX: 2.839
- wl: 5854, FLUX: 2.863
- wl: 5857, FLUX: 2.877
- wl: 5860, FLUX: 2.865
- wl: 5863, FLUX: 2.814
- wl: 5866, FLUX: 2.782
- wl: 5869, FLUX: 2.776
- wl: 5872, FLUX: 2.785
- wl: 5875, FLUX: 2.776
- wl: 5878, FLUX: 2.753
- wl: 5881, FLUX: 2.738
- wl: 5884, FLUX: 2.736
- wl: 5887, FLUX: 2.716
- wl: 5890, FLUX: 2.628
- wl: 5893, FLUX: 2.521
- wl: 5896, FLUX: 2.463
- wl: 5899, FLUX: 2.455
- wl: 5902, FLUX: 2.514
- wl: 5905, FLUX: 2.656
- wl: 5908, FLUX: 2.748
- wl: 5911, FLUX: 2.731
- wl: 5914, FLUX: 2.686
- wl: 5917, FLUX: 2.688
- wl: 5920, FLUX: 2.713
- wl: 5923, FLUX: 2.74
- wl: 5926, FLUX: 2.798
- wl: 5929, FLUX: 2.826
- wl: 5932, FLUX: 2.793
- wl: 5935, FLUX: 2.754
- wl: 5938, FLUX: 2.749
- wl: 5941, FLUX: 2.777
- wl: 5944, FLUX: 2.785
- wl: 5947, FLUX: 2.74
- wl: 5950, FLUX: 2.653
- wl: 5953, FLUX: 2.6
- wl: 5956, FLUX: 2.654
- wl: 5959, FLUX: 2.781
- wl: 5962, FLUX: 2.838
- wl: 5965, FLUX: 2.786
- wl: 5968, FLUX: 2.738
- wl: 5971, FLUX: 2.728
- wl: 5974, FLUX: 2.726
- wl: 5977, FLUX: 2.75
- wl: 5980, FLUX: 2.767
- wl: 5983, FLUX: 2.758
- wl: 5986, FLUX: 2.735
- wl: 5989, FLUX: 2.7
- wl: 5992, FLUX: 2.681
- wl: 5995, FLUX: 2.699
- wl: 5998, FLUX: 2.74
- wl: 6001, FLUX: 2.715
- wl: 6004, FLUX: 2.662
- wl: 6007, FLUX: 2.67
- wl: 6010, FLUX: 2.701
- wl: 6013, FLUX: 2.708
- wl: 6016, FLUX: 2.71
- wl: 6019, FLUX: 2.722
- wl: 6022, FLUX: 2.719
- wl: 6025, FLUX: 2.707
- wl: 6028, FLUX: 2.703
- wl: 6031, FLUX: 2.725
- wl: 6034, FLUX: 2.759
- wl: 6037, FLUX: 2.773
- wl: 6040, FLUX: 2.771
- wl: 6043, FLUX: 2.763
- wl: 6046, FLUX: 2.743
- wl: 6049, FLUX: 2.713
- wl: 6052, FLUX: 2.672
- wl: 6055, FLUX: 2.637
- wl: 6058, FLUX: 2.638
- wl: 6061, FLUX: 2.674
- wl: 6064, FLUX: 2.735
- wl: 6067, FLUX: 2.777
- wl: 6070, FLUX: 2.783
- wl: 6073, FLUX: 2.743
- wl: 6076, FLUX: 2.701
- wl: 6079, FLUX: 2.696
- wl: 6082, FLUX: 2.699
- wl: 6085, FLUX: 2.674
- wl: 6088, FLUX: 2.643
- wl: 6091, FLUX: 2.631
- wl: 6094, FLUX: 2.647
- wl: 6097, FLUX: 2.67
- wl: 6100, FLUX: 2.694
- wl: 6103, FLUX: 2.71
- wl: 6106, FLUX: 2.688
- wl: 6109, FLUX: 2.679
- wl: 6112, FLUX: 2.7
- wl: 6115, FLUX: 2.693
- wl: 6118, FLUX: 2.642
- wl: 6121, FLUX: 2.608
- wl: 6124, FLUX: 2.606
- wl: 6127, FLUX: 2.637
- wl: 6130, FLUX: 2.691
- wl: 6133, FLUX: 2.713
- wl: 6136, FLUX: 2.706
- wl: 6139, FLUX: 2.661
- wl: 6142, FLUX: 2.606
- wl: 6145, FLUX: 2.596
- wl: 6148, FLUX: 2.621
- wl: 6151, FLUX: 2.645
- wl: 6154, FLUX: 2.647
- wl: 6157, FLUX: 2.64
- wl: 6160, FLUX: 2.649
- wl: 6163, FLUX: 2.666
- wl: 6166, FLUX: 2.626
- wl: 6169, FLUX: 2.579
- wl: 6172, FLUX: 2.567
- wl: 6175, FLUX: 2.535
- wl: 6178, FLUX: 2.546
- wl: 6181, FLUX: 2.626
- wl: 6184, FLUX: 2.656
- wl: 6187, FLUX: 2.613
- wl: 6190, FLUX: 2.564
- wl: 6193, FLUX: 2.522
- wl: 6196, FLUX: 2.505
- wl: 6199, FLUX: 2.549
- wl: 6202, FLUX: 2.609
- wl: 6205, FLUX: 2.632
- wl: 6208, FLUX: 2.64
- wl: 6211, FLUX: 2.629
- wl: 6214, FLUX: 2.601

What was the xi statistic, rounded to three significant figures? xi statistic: 169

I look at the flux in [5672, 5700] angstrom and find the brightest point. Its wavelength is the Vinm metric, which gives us 5680 angstrom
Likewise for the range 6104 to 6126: 6112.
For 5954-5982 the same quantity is 5962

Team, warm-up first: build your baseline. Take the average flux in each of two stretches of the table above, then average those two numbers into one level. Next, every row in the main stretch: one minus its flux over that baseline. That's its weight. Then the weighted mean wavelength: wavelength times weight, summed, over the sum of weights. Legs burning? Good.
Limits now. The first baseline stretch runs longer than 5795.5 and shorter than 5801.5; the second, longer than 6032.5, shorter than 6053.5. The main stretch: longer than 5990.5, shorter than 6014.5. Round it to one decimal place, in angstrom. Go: 6002.6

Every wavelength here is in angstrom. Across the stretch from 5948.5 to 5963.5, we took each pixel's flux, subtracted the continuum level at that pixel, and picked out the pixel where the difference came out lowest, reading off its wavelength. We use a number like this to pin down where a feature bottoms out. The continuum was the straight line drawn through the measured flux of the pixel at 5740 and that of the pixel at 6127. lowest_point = 5953 angstrom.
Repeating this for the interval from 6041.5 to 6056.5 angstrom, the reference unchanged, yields 6055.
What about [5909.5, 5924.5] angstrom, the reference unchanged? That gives 5914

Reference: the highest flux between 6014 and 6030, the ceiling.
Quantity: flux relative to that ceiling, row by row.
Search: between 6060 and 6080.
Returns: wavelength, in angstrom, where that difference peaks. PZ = 6070 angstrom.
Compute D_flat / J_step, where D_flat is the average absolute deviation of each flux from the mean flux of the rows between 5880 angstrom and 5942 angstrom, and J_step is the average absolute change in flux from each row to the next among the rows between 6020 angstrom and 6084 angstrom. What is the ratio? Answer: 3.7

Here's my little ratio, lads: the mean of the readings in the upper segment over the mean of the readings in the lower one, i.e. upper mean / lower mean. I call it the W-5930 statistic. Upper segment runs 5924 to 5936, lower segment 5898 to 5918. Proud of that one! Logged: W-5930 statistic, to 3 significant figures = 1.06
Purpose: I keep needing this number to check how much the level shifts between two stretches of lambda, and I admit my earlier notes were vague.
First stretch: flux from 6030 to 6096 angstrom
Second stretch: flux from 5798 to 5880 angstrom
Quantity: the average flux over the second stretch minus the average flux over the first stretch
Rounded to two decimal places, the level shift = 0.17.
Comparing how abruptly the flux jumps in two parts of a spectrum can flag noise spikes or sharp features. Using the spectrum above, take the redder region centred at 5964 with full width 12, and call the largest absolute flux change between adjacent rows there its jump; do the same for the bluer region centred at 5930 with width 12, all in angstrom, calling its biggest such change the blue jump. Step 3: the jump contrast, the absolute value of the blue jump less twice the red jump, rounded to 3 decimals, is 0.075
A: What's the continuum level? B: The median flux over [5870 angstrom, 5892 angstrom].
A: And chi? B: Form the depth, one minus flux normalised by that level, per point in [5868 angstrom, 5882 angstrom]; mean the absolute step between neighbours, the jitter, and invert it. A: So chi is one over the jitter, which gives 196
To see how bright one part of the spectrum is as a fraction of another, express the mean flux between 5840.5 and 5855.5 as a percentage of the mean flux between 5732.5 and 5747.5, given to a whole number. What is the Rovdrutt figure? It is 102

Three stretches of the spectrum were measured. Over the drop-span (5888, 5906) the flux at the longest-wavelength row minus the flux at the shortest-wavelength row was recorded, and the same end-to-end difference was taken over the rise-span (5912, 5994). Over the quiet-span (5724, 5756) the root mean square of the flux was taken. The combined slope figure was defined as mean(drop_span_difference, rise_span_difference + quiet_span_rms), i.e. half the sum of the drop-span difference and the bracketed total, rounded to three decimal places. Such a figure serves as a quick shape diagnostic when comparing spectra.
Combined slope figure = 1.424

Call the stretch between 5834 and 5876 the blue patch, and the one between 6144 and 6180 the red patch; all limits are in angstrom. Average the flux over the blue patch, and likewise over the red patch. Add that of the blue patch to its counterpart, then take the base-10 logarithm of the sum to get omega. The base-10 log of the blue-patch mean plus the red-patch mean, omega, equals 0.739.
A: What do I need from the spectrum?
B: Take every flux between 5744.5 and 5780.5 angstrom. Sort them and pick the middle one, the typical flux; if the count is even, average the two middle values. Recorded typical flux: 2.80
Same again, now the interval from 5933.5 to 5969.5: 2.75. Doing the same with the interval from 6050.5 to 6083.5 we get 2.70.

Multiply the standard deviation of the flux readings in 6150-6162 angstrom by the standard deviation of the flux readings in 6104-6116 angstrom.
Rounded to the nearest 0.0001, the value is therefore 0.0000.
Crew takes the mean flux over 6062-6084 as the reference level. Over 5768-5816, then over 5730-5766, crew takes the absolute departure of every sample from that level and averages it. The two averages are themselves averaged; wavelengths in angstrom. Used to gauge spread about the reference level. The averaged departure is 0.10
